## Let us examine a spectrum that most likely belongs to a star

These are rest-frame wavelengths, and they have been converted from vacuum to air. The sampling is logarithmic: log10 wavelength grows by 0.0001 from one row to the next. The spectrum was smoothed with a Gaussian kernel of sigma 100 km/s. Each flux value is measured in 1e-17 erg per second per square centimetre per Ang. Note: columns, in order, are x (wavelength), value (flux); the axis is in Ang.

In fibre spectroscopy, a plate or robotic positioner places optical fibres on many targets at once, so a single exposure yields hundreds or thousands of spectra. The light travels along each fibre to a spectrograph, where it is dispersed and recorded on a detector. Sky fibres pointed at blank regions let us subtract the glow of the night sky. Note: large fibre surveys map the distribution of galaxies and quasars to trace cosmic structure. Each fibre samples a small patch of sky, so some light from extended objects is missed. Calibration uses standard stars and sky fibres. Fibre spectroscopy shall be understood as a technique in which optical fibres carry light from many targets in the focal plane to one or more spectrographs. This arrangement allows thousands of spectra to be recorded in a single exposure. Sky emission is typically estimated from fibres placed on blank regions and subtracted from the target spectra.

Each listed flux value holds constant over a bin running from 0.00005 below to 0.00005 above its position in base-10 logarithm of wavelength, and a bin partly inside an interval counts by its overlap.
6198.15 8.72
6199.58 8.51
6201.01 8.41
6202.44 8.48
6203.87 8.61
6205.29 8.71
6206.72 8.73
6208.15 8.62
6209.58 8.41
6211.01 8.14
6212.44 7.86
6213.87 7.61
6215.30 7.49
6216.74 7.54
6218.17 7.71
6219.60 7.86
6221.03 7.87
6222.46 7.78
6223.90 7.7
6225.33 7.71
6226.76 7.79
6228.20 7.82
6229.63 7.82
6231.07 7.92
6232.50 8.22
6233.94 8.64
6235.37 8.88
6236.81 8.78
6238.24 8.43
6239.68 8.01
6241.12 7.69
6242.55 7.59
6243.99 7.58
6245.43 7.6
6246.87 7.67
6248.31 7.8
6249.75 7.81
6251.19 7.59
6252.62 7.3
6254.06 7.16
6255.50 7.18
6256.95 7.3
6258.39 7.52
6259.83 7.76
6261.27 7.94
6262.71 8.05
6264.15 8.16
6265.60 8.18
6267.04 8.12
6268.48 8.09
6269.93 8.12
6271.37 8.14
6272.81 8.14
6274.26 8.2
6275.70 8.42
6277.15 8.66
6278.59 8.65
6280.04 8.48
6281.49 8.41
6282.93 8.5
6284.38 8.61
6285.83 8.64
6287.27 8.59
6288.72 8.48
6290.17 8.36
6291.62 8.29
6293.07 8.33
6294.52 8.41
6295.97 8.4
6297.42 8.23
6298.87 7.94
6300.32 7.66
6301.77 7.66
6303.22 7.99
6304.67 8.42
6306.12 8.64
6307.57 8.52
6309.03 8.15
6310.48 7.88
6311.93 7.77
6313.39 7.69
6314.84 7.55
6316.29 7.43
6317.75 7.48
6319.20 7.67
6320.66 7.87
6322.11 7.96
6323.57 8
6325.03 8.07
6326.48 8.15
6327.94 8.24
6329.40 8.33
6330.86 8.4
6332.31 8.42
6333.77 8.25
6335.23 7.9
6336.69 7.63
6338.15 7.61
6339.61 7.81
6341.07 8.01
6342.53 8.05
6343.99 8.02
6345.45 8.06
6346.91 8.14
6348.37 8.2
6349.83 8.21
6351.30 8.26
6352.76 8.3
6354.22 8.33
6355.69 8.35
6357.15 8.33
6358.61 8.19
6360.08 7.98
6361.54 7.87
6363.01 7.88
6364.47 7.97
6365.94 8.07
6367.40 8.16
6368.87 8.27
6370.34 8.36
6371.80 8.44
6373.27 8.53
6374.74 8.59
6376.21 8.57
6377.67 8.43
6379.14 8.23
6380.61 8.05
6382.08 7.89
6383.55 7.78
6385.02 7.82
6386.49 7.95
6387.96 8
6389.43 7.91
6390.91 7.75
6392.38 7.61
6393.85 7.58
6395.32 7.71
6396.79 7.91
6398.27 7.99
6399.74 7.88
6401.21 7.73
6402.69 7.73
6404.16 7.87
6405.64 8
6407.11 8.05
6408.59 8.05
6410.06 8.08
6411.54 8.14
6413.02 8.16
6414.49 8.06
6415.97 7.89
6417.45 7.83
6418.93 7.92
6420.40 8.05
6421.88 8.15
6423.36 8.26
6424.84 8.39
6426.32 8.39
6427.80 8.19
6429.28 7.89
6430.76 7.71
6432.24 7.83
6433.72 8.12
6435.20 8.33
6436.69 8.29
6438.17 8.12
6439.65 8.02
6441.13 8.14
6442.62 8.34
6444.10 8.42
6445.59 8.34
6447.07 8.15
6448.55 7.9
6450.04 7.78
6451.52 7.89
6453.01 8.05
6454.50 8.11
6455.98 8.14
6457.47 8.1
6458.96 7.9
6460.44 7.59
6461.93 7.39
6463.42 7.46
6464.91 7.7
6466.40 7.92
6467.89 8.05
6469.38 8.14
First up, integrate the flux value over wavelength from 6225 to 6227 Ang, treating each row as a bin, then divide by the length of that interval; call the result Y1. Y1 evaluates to 7.8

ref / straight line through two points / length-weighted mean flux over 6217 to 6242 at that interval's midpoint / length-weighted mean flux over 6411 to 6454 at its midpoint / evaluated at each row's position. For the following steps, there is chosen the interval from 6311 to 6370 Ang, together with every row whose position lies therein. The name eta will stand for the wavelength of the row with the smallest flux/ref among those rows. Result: 6316.29 Ang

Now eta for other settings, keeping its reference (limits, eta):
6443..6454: 6450.04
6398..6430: 6402.69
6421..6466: 6461.93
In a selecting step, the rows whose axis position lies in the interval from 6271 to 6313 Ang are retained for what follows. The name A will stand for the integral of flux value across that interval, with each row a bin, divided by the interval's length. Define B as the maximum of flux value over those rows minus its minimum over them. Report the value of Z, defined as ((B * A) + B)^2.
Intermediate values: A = 8.29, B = 1.00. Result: 86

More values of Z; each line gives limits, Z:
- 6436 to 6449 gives 23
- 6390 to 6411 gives 20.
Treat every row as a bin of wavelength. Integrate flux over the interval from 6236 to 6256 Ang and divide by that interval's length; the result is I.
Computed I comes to 7.74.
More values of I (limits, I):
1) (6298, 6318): 7.93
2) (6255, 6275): 7.93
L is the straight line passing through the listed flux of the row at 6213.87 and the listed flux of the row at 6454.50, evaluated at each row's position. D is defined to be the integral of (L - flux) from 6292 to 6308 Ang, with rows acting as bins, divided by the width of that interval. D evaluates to -0.41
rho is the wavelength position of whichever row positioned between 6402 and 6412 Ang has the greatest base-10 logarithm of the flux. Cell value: 6411.54 Ang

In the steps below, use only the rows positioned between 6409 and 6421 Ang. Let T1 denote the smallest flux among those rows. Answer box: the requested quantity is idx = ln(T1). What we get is 2.06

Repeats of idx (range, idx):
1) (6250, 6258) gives 1.97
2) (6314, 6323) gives 2.01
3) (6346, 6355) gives 2.10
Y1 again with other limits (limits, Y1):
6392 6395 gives 7.6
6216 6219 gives 7.6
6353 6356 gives 8.3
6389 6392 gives 7.8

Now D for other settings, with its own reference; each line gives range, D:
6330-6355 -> -0.22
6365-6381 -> -0.40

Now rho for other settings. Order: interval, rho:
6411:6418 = 6413.02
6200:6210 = 6206.72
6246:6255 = 6249.75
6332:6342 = 6332.31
